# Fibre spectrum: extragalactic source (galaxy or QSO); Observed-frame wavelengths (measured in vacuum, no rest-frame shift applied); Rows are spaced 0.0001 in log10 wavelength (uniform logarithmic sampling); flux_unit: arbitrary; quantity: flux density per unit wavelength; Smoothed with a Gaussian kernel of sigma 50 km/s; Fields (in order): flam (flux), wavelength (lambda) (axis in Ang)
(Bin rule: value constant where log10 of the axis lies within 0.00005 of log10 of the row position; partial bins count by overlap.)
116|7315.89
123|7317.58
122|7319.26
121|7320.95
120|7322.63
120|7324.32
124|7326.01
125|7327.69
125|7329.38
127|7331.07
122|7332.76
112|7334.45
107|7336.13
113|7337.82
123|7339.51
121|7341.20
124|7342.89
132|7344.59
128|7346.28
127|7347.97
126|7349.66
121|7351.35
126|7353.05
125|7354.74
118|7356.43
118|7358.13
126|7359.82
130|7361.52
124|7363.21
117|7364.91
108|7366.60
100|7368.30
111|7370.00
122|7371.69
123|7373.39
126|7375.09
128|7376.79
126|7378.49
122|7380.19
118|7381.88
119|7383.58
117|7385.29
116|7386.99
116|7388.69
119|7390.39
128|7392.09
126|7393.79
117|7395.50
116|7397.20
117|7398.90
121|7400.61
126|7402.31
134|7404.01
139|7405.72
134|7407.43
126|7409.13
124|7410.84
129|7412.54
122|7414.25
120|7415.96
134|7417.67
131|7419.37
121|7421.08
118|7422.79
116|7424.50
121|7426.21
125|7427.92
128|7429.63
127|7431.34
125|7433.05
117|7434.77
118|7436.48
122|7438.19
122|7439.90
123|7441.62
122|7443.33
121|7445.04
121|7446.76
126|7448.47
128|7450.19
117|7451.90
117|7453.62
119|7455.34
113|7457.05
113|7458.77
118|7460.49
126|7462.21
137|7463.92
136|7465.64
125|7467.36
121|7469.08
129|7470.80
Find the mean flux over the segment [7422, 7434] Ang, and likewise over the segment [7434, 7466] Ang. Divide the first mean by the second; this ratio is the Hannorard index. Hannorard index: 1.01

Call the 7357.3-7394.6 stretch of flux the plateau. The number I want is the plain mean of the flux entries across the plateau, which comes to 120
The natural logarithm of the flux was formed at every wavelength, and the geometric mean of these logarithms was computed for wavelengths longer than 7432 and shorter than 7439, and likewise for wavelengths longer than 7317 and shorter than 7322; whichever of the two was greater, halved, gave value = 2.40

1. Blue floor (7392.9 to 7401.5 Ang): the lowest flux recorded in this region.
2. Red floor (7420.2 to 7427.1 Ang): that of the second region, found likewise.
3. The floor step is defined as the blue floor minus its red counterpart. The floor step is 0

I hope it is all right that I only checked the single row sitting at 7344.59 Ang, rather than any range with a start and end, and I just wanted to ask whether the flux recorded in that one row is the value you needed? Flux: 132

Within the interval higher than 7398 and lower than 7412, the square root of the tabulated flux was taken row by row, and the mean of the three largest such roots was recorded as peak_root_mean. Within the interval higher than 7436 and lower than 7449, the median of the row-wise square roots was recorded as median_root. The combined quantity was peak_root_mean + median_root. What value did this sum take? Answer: 22.7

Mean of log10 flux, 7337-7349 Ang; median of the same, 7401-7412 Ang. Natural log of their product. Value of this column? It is 1.487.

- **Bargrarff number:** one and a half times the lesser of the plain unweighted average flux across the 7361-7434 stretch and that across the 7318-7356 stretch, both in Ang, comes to 183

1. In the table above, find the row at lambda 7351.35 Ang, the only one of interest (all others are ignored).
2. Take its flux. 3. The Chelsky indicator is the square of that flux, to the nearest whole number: 14641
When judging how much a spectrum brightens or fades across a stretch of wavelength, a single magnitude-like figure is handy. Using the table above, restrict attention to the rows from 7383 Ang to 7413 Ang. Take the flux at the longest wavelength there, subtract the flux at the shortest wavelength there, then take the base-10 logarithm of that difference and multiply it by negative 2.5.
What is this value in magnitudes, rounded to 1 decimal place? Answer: -2.5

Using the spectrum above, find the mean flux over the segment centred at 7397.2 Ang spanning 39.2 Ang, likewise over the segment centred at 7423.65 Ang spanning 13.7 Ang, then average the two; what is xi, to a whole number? 124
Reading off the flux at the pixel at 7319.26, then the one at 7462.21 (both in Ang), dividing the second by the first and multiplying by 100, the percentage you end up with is 103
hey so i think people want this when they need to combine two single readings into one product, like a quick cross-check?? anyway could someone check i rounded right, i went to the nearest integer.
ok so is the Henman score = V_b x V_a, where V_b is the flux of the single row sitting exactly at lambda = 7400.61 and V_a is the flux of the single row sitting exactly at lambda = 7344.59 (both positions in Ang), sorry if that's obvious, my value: 15972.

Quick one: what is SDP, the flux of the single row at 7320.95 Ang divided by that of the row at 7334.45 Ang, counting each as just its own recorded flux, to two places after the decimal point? 1.08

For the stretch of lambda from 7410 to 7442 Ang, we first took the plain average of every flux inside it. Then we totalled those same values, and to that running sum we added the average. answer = 2466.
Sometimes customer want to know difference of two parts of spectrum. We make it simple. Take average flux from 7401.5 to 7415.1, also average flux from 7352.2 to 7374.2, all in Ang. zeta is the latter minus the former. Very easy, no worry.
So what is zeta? -10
